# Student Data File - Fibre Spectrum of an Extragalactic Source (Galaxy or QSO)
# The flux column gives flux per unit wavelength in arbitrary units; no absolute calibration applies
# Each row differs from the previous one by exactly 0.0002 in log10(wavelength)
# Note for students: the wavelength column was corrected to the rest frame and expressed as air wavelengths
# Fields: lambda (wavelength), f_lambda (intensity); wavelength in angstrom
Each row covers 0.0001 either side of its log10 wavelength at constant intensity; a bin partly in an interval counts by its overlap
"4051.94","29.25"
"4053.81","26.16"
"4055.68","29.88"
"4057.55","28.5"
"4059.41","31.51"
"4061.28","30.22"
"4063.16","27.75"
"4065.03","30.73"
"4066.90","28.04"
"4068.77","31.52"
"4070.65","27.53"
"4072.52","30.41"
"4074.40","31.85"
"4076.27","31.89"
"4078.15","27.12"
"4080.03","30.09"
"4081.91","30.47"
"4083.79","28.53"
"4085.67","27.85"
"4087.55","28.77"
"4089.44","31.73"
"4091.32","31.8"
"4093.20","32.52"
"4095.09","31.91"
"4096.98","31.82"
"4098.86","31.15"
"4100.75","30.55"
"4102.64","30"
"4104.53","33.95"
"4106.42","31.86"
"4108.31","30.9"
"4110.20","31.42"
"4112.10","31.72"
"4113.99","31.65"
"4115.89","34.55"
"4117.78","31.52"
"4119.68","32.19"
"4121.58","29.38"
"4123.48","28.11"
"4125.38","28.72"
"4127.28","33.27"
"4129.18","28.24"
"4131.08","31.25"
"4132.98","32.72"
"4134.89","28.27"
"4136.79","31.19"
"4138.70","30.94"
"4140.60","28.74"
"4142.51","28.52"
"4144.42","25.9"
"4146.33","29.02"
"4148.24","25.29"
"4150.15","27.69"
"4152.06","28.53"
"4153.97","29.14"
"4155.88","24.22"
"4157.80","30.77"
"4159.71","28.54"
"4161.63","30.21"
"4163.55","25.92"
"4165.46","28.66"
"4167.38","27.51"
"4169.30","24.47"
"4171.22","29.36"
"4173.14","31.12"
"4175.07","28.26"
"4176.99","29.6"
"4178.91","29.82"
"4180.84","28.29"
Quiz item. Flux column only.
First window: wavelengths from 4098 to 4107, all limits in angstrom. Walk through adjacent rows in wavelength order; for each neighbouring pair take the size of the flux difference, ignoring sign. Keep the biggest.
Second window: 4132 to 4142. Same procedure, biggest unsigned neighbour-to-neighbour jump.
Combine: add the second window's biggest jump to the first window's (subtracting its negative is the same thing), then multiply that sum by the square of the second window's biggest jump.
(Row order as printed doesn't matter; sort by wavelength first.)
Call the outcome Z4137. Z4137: 166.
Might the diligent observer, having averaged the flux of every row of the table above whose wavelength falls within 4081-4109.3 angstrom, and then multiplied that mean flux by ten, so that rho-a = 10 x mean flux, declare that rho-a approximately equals 309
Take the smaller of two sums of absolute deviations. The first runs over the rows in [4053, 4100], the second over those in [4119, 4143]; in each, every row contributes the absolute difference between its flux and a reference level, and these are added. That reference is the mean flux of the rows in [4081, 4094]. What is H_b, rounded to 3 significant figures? 21.8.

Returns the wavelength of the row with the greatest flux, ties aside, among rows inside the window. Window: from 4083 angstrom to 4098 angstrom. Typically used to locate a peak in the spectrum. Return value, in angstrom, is 4093.20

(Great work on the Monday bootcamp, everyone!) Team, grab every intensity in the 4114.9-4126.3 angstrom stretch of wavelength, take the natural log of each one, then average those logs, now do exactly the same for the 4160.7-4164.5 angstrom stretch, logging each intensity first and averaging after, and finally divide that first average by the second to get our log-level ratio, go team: 1.03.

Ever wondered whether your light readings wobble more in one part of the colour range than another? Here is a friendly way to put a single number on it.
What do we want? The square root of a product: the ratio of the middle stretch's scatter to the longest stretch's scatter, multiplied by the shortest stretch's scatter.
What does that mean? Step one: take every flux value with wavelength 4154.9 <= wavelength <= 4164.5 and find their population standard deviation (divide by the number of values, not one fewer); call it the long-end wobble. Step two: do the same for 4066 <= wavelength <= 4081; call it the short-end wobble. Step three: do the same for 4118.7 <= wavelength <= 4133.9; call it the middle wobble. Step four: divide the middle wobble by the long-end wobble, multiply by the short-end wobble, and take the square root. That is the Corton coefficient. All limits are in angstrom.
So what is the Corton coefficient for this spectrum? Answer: 1.2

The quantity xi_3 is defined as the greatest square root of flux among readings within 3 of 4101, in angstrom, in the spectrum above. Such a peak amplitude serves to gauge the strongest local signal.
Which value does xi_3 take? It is 5.58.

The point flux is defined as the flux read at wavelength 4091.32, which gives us 31.8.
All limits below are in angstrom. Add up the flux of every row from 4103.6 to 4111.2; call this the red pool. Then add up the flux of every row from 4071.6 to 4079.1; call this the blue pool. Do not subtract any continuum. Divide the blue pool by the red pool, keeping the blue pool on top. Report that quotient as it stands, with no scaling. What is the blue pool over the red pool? 0.95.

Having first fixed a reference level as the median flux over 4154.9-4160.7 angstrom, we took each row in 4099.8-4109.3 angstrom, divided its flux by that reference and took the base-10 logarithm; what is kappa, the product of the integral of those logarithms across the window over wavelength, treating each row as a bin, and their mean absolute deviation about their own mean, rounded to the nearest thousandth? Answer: 0.006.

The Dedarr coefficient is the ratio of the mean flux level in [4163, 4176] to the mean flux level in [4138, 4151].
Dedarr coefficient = 1.00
